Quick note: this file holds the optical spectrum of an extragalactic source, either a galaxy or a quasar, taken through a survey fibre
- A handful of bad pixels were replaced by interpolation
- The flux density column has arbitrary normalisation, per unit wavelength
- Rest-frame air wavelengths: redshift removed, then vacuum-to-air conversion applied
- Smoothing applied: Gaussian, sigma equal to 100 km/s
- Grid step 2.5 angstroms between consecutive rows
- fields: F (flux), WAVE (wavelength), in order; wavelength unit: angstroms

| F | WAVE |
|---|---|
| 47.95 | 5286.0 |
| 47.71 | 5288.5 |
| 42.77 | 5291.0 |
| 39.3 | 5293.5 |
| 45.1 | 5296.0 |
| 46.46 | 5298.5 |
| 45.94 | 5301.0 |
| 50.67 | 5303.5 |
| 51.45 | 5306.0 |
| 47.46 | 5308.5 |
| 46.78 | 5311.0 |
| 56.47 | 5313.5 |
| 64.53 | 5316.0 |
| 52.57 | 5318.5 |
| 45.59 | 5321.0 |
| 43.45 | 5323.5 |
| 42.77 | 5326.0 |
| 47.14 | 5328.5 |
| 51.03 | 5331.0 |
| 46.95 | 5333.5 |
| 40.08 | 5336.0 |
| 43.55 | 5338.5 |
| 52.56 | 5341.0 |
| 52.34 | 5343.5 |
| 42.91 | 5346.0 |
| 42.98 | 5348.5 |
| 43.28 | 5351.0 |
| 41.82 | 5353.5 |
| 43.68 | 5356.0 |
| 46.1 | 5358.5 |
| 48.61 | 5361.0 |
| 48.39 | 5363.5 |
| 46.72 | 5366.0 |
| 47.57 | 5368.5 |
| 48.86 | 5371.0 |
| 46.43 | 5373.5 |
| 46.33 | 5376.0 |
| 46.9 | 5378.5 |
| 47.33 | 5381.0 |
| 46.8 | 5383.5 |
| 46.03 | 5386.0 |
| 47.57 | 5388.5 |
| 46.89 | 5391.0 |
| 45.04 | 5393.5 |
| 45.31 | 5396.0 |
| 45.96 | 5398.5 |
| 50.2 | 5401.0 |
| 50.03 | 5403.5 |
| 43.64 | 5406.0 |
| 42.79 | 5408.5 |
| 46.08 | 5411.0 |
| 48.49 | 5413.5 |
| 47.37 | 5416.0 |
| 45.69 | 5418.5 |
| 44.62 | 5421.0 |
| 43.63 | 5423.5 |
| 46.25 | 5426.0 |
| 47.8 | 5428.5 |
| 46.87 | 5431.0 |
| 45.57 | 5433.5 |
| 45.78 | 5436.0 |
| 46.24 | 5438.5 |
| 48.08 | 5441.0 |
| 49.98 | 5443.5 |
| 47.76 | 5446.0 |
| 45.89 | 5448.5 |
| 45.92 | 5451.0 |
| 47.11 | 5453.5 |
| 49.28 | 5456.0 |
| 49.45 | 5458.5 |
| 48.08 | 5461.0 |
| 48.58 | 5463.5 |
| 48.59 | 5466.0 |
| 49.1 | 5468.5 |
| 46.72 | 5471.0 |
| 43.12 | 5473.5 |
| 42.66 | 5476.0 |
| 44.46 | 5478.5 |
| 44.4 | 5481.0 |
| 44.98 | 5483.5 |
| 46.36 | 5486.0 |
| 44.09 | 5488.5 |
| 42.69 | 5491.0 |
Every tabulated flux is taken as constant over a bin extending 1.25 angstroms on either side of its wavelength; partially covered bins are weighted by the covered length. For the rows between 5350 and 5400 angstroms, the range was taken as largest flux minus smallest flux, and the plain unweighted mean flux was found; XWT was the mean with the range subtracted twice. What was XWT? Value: 32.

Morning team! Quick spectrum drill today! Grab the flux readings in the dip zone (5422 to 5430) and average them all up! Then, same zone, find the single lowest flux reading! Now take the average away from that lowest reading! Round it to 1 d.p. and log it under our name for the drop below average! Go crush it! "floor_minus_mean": -2.3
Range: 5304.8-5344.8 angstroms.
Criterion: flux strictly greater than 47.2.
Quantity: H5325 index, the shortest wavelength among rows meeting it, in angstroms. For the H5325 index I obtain 5306.0 angstroms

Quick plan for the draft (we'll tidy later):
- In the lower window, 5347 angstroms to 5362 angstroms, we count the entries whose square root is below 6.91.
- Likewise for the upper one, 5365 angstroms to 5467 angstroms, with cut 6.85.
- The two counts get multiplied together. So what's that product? 115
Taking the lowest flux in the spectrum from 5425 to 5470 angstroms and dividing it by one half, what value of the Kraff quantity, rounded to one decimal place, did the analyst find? 91.1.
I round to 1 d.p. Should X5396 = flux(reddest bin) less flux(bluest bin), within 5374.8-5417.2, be 1.0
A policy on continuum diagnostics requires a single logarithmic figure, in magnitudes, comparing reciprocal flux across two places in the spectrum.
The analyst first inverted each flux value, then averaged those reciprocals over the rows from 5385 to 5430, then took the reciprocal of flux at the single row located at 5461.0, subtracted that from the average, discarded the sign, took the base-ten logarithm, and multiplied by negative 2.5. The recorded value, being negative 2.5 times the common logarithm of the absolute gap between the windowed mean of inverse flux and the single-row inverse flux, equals 7.7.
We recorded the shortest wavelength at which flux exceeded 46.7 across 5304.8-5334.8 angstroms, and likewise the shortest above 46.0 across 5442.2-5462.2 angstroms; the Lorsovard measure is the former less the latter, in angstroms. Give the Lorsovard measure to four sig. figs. -137.5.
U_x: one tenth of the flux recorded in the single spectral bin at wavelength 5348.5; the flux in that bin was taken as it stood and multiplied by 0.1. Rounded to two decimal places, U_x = 4.30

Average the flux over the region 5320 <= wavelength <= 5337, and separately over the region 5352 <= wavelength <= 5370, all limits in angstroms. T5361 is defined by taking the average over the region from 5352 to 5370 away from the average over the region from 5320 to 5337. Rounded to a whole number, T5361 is -1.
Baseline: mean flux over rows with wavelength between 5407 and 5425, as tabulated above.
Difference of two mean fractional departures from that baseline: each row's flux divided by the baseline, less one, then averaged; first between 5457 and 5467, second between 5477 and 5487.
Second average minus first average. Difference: -0.08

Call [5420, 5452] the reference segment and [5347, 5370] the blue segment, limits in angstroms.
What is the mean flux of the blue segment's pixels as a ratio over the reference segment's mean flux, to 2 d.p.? 0.98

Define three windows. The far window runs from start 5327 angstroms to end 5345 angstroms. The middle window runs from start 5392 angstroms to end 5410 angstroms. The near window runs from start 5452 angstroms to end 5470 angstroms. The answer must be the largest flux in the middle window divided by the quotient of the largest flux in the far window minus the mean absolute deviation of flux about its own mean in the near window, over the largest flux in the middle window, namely 48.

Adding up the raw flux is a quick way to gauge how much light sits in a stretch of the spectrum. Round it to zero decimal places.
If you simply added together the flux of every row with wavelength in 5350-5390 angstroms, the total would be 742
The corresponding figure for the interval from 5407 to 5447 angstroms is 743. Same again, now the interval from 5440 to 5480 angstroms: 755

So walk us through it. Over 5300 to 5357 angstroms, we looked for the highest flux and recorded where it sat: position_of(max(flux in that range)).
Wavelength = 5316.0 angstroms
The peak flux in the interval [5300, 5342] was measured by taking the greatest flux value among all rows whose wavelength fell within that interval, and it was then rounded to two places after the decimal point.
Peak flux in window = 64.53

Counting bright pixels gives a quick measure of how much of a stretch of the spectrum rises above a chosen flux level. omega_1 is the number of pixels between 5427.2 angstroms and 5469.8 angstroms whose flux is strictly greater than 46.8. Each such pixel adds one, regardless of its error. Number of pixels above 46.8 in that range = 12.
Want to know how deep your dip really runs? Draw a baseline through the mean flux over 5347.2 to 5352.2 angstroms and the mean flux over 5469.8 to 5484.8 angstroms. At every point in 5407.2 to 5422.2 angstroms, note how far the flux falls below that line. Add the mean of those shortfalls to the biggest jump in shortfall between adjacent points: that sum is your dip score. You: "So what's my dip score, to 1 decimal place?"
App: 1.2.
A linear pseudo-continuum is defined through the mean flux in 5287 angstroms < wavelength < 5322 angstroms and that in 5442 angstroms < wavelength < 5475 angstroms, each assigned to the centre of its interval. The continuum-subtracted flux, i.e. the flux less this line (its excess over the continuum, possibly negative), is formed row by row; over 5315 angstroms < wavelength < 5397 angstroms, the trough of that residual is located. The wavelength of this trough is 5336.0 angstroms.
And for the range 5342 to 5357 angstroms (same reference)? 5353.5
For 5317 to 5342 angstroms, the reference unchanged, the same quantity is 5336.0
